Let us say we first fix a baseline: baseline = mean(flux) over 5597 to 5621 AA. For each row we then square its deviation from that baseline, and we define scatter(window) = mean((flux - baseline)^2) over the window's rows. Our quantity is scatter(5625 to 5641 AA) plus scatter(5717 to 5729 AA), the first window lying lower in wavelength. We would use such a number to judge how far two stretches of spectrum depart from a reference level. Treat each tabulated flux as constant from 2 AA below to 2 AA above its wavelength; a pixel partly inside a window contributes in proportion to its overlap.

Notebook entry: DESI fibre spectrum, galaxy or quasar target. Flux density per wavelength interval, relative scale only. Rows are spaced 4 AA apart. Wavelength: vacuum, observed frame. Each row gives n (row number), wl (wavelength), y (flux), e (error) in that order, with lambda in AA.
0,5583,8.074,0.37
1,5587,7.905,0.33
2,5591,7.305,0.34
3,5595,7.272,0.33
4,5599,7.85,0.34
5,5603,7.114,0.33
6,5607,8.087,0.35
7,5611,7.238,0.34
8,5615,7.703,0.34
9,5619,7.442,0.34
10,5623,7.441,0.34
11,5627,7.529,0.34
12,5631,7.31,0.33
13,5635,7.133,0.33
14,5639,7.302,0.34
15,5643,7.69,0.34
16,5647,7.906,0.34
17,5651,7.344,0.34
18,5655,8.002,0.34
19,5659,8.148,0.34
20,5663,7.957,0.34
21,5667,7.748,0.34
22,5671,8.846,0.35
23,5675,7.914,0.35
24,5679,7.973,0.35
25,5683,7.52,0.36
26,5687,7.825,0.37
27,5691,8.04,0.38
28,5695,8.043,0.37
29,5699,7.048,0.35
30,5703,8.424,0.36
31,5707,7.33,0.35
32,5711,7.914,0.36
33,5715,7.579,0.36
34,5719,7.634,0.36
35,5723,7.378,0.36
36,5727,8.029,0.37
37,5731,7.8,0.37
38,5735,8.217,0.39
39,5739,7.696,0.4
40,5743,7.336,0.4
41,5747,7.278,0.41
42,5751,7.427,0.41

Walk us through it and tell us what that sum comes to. 0.17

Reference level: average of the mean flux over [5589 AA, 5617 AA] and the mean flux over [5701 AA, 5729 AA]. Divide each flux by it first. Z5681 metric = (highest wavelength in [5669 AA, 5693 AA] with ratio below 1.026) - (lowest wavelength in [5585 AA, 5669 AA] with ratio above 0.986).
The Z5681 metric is 100 AA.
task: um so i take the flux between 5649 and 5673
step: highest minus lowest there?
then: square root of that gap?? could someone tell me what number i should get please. 1.23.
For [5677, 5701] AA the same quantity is 1.00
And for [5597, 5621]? 0.99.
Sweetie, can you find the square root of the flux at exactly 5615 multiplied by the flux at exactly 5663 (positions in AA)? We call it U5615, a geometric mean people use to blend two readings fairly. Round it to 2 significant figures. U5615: 7.8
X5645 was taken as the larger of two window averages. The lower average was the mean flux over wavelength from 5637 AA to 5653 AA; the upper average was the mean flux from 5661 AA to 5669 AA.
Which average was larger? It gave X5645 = 7.85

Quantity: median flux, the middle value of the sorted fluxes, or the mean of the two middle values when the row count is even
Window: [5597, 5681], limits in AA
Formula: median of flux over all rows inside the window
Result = 7.70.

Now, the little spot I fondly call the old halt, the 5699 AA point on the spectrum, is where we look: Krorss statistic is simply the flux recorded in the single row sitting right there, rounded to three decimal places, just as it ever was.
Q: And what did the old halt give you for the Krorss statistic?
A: 7.048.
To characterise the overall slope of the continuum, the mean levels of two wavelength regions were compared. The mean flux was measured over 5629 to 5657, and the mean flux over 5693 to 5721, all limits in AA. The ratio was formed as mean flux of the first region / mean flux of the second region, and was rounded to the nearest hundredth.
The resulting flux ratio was 0.98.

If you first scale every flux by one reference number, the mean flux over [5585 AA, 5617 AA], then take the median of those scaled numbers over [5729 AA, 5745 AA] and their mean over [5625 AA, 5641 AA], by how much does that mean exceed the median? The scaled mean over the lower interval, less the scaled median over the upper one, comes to -0.057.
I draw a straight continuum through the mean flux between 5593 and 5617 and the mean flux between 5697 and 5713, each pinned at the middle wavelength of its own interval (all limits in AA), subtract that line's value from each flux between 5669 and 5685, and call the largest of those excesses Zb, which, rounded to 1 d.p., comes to 1.2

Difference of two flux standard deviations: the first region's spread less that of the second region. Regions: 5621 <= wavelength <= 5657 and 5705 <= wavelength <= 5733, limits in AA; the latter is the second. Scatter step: 0.03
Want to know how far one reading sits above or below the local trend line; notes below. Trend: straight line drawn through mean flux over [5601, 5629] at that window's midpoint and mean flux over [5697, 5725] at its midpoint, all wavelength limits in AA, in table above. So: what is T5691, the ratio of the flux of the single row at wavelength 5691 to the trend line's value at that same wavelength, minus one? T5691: 0.06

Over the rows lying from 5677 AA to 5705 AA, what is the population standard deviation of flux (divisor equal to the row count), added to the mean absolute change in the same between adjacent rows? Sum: 0.97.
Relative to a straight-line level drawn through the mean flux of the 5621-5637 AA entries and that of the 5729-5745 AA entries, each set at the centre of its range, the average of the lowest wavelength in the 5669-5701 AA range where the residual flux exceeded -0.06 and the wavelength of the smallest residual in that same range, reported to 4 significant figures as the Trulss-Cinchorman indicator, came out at 5685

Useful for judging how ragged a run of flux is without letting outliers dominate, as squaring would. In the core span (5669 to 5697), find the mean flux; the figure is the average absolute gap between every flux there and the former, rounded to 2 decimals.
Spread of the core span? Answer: 0.25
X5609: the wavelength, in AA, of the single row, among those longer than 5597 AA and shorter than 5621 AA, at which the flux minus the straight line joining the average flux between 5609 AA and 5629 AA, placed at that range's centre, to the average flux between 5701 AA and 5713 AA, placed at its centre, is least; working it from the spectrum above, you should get 5603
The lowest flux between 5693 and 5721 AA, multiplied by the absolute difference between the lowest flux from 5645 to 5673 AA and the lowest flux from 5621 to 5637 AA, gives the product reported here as 1.5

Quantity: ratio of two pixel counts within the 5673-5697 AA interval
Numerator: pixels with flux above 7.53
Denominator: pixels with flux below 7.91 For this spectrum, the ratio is 2.5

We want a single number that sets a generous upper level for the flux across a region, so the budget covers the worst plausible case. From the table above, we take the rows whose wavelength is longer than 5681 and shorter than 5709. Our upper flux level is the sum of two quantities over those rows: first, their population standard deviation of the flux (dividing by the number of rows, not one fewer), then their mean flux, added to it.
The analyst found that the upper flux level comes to 8.19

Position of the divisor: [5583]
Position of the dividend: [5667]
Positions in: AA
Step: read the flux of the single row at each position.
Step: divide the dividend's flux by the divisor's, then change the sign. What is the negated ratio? -0.96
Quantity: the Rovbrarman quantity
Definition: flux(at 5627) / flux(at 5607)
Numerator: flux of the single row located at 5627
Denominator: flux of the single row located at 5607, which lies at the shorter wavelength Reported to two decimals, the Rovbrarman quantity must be 0.93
